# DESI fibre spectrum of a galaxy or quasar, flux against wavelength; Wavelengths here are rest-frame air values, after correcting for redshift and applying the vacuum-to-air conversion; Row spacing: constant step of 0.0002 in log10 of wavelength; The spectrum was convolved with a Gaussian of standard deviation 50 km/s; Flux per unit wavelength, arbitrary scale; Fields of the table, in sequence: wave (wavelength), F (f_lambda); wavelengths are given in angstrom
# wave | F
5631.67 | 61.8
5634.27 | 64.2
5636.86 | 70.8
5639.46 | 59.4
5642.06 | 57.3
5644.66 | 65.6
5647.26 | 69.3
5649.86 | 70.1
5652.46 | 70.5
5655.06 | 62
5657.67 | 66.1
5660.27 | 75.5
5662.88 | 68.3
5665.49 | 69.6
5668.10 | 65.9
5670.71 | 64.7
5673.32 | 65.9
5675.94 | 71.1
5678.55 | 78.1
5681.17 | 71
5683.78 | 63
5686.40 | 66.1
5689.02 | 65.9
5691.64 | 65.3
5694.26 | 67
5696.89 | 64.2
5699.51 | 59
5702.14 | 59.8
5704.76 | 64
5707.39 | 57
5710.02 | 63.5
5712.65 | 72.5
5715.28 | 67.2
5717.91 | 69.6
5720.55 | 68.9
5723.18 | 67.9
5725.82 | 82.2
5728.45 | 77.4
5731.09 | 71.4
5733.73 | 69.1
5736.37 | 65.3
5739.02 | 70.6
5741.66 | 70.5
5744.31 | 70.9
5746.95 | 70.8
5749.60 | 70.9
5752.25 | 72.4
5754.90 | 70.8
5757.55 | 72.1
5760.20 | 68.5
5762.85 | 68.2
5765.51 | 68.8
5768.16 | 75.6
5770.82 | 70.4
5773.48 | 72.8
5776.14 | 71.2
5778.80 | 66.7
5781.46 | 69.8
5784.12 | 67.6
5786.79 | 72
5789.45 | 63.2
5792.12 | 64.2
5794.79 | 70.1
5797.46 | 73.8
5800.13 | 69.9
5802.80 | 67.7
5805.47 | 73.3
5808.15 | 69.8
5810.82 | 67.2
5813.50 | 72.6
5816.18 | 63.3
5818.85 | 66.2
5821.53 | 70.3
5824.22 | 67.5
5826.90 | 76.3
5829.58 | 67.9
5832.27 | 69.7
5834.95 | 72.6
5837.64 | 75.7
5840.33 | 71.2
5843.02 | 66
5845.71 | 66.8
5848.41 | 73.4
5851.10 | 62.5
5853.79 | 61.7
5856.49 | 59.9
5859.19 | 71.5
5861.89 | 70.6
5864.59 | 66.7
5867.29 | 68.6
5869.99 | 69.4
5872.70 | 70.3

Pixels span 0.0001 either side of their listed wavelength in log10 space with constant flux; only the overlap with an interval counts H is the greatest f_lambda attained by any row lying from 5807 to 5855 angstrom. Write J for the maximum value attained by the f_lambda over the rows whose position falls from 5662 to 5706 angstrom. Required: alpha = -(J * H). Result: -5959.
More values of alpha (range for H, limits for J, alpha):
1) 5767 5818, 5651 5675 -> -5708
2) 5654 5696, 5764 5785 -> -5904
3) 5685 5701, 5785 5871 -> -5112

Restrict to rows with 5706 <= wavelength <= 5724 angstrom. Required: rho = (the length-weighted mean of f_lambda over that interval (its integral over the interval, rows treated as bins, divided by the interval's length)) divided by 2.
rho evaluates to 33.3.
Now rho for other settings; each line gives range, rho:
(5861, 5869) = 34.3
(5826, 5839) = 36.2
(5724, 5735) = 37.4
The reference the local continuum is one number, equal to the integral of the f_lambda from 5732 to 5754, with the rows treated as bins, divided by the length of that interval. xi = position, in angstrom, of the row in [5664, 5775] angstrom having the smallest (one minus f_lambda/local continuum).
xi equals 5725.82 angstrom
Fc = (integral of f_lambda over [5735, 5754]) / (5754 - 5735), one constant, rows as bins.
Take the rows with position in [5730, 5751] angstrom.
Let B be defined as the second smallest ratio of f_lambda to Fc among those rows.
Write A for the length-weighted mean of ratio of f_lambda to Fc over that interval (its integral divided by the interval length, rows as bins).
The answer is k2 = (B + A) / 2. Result 0.990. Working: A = 1.00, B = 0.985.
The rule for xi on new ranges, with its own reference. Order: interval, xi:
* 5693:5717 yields 5712.65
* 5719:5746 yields 5725.82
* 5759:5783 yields 5768.16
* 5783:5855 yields 5826.90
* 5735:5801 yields 5768.16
